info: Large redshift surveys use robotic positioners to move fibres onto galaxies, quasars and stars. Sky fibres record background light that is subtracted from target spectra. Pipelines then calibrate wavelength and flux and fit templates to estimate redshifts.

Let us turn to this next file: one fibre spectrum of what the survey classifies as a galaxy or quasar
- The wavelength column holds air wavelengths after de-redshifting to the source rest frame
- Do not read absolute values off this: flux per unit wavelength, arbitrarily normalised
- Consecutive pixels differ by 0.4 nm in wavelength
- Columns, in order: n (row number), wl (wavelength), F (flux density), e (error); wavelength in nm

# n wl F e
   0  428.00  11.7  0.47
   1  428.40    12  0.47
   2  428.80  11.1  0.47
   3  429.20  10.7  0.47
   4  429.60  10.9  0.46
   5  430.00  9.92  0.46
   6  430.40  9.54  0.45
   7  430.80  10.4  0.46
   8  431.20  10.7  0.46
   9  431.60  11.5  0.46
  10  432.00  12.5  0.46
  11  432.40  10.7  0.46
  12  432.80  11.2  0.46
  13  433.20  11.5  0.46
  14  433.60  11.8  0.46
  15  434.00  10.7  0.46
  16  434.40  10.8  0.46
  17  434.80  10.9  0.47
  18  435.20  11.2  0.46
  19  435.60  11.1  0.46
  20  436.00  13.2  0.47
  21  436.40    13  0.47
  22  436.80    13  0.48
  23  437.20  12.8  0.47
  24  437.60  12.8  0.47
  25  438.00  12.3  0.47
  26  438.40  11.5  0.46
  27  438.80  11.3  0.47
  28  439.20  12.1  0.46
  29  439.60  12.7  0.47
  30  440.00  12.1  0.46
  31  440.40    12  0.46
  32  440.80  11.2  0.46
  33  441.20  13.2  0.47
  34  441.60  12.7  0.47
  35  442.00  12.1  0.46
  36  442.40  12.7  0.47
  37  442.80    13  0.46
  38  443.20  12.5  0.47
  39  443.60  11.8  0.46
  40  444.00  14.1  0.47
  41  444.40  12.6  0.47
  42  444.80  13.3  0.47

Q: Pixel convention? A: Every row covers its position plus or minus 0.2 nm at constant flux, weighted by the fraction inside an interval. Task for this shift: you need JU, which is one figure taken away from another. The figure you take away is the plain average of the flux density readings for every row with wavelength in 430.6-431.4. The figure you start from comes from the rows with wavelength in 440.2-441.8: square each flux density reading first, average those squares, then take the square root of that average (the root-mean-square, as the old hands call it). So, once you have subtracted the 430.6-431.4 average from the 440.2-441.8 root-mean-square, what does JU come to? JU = 1.7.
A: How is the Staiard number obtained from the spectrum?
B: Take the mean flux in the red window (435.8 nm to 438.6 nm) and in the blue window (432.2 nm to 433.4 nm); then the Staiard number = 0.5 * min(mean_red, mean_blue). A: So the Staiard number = 5.6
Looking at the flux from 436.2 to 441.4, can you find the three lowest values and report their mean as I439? 11.3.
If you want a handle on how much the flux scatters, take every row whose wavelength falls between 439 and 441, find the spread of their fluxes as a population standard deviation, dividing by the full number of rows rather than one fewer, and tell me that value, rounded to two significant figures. 0.48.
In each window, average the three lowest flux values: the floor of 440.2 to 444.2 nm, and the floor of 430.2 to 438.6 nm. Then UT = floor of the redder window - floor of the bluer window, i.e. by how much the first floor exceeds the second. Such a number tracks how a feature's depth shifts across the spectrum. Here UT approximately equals 1.5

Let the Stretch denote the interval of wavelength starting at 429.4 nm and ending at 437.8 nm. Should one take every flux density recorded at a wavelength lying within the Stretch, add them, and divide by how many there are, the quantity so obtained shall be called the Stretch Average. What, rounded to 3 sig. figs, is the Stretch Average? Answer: 11.4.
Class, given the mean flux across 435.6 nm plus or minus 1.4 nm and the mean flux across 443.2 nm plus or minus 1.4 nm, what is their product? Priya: 151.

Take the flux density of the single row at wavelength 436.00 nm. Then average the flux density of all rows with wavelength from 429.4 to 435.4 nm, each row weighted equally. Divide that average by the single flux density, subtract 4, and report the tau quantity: -3.17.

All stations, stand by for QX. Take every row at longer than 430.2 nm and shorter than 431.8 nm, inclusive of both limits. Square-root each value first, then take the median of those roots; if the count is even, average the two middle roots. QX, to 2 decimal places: 3.25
